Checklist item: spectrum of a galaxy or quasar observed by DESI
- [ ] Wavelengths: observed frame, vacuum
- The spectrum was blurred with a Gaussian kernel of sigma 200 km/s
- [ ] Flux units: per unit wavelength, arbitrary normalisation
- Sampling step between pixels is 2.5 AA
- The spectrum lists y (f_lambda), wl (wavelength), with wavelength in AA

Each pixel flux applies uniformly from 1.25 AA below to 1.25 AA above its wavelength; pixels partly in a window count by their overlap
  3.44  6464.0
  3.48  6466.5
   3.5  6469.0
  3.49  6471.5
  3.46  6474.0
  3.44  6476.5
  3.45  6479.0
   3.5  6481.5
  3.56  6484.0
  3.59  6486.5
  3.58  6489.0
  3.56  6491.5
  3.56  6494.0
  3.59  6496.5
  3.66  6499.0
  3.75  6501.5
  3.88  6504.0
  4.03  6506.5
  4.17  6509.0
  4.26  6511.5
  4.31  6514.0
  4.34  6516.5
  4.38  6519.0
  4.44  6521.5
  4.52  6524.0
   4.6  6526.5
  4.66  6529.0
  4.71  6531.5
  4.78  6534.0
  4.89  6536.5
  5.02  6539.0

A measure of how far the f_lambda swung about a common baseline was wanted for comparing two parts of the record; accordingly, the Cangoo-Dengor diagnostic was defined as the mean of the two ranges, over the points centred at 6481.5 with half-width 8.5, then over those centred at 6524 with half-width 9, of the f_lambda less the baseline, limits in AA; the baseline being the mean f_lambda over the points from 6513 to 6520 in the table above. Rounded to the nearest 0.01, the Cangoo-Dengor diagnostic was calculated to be 0.26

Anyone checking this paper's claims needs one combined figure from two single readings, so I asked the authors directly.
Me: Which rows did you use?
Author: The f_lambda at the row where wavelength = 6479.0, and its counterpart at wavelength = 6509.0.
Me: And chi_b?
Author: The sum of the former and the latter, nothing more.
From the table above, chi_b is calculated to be 7.6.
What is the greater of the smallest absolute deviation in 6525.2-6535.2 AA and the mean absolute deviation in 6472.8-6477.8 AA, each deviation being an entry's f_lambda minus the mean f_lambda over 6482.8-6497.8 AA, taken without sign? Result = 1.0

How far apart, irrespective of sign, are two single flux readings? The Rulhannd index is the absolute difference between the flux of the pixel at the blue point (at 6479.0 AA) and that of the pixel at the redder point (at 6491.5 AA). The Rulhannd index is 0.11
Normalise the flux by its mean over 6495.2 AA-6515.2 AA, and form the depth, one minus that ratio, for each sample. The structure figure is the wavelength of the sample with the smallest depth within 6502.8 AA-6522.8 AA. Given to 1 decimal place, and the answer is 6521.5 AA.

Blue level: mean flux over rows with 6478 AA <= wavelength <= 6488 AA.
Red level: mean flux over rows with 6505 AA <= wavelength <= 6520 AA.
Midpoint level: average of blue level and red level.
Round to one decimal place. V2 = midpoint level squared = 15.1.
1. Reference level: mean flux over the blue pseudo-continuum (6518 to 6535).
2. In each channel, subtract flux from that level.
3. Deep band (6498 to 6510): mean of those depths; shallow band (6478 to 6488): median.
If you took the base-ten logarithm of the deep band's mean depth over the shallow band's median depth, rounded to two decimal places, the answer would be -0.19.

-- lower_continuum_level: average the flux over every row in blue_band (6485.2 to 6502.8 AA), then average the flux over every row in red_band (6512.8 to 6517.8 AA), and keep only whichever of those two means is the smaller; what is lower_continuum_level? 3.61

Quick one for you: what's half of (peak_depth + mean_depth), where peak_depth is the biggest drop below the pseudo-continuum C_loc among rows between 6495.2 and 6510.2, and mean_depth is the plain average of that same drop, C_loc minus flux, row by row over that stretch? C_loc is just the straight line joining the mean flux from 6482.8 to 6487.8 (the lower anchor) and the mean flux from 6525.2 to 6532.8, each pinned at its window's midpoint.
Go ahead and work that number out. 0.21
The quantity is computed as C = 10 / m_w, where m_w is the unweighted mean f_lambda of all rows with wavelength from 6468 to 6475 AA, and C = 2.9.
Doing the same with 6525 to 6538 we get 2.1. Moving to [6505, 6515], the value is 2.4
